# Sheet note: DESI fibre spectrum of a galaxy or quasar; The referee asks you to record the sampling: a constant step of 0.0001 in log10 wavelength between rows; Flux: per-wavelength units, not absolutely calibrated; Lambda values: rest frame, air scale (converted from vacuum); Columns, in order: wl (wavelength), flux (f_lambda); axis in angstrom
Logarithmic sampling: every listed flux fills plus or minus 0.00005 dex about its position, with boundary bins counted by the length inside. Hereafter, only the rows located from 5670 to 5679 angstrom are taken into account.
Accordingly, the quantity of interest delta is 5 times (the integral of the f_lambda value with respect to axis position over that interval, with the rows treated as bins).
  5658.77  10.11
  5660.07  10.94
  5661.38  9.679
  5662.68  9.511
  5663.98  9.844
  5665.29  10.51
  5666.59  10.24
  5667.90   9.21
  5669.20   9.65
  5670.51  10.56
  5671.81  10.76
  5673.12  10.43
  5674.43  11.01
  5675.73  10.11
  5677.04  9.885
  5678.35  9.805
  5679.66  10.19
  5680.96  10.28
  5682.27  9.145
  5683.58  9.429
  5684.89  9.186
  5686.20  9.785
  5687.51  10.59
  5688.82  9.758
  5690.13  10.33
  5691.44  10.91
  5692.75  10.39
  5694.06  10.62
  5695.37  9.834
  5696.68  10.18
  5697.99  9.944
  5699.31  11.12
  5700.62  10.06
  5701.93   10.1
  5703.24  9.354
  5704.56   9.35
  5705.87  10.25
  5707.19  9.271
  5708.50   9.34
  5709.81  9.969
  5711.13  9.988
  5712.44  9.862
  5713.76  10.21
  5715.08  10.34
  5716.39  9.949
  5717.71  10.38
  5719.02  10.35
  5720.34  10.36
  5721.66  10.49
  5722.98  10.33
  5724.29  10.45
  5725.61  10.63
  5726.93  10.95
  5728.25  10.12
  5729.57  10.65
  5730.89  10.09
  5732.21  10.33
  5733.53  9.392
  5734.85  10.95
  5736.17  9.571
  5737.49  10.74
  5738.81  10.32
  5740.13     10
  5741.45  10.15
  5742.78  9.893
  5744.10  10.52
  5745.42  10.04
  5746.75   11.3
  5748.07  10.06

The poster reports 466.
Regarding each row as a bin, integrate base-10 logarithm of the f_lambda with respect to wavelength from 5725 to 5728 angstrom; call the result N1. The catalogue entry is 3.09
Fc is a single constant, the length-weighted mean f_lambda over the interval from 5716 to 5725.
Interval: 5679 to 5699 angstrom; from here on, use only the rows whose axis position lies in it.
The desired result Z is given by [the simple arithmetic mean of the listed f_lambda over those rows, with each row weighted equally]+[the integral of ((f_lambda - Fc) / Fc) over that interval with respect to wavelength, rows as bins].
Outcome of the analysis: 9.5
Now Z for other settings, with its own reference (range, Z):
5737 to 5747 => 10.4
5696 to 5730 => 9.5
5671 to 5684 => 9.8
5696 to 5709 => 9.3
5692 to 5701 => 10.3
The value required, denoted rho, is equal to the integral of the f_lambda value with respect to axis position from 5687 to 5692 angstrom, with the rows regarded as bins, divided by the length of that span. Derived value 10.38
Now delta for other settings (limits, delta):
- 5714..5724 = 516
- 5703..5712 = 435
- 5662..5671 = 447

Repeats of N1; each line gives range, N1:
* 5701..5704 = 2.96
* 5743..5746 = 3.03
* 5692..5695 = 3.06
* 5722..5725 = 3.06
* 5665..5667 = 2.04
